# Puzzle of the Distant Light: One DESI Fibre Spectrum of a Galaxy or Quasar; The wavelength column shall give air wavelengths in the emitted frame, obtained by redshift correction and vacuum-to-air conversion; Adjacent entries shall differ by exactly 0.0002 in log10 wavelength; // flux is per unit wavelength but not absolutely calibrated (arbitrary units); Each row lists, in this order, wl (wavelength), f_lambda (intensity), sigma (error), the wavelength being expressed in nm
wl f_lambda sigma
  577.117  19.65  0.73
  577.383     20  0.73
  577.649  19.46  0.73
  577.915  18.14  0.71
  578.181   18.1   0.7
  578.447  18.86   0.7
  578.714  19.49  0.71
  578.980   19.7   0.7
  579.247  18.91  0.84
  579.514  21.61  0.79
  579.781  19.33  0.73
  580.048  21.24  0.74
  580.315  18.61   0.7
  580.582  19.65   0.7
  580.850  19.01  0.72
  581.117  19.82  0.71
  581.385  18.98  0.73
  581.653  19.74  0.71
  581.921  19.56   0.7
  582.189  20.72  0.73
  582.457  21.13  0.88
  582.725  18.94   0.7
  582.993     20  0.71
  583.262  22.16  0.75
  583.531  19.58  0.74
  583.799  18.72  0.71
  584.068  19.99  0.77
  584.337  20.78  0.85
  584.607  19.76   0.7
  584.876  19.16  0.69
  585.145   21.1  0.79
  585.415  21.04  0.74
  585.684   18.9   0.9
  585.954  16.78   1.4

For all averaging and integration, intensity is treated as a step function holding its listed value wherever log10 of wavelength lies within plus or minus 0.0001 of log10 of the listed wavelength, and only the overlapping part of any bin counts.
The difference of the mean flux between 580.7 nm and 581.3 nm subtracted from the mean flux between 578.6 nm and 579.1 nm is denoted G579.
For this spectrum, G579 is 0.2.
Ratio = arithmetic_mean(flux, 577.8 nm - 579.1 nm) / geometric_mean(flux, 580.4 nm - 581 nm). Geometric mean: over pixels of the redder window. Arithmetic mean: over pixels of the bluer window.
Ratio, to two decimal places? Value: 0.98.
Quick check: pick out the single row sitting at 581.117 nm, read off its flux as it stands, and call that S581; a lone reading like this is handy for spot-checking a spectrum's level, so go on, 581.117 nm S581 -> 19.82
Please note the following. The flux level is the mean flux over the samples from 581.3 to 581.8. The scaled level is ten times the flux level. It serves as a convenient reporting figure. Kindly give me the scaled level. 194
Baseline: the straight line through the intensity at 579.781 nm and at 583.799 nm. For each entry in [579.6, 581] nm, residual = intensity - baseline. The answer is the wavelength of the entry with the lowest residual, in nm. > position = 580.315 nm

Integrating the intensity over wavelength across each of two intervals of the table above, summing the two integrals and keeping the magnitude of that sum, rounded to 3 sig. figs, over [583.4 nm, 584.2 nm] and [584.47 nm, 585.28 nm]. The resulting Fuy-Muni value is 31.8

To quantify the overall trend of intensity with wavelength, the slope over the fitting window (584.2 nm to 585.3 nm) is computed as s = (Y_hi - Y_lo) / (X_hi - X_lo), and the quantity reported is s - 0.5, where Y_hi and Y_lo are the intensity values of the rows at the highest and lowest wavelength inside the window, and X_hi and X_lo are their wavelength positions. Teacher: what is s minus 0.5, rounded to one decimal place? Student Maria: -0.1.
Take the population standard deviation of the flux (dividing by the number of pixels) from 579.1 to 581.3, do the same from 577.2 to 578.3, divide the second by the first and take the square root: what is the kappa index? 0.90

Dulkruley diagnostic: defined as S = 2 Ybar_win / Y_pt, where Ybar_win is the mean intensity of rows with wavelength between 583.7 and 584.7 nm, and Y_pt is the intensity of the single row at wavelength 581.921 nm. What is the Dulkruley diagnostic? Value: 2.03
